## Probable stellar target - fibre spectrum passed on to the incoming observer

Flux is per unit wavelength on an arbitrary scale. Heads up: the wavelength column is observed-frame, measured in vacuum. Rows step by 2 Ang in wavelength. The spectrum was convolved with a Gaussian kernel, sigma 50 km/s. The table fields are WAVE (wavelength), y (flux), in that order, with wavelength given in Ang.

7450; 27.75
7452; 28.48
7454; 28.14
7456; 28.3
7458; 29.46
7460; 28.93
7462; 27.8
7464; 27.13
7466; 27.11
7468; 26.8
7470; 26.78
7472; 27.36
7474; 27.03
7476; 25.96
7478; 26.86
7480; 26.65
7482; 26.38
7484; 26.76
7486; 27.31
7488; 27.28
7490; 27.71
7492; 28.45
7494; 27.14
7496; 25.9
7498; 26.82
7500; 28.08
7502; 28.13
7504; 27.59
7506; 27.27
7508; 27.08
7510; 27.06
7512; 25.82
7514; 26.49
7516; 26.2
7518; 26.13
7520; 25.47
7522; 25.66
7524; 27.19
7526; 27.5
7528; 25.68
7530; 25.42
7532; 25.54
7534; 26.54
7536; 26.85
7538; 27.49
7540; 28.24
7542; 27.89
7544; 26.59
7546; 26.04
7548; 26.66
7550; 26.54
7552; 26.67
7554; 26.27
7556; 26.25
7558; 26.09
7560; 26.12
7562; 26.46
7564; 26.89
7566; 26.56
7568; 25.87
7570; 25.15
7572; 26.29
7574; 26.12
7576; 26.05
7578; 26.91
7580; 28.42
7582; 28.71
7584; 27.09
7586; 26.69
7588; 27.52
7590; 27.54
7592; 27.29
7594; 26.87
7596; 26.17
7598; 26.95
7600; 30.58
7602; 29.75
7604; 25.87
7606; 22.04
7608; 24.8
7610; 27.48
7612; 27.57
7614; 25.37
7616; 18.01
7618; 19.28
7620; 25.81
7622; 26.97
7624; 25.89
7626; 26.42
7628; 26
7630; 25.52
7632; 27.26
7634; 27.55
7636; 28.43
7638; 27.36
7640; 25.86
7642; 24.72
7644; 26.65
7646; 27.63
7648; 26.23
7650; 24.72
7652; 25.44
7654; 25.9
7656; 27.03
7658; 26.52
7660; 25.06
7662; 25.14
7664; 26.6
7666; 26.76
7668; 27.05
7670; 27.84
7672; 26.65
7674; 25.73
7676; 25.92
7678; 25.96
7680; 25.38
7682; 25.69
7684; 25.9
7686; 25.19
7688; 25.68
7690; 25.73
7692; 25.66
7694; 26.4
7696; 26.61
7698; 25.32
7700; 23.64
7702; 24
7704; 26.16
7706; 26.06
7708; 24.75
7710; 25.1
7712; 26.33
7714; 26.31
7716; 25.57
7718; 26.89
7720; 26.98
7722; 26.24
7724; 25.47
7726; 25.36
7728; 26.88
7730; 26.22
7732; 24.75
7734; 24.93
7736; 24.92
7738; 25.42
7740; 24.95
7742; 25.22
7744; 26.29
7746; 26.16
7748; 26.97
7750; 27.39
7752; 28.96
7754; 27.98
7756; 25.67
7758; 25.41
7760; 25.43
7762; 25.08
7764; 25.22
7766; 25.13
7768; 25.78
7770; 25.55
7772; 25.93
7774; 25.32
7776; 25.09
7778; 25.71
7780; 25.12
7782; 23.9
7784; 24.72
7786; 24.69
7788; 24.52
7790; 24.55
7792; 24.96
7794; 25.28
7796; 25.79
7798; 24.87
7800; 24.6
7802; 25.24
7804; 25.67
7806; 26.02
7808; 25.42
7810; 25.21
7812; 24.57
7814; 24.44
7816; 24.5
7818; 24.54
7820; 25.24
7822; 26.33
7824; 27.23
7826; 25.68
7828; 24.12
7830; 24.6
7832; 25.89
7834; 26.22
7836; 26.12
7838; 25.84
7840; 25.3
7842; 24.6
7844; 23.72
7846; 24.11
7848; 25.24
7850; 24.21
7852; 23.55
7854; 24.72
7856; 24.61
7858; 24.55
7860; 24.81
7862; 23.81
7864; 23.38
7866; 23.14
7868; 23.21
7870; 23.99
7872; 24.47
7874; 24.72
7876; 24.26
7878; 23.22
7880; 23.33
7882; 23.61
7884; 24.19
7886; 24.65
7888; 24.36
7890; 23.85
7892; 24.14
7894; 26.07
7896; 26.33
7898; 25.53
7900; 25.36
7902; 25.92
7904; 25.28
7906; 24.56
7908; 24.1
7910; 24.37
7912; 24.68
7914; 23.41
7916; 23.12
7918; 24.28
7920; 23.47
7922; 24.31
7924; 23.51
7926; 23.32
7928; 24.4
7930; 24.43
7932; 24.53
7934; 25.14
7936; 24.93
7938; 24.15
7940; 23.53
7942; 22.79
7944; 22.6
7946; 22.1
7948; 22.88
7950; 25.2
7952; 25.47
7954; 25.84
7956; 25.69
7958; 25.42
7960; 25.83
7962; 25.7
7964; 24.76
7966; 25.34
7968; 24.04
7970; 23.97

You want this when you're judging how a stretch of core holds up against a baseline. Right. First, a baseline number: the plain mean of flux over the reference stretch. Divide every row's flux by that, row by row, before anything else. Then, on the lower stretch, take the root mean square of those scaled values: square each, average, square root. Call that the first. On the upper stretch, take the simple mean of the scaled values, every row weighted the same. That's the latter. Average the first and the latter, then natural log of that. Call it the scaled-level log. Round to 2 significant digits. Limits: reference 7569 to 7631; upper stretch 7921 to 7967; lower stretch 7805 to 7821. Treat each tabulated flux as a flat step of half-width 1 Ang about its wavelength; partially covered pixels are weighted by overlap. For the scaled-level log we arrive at -0.057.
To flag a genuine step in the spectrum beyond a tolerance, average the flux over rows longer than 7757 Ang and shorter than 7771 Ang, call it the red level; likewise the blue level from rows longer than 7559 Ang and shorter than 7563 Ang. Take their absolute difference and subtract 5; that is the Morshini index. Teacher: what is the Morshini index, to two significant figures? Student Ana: -4.1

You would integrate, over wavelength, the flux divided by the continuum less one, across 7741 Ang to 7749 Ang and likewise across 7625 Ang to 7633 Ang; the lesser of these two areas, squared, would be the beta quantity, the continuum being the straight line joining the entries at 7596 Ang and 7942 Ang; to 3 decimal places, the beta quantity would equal 0.020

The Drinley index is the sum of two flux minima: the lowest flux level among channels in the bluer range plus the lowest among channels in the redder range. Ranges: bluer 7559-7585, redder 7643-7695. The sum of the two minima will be 50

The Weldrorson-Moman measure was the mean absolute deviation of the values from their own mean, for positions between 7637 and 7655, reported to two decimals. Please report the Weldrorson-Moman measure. 0.81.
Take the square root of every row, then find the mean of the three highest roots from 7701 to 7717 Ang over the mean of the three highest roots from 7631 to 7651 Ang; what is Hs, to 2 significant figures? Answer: 0.97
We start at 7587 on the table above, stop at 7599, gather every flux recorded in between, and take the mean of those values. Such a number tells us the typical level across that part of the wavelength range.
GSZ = 27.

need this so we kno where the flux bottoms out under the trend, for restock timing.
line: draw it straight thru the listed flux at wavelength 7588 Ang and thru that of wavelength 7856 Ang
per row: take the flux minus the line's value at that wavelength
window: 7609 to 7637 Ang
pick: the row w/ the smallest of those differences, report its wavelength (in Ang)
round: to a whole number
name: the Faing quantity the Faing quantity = 7616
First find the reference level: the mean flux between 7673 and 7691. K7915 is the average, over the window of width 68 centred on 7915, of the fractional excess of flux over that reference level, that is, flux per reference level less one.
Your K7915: -0.057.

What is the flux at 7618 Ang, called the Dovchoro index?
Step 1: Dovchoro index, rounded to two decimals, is 19.28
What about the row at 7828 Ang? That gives 24.12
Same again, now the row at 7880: 23.33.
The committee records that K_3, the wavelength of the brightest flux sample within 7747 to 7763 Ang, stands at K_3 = 7752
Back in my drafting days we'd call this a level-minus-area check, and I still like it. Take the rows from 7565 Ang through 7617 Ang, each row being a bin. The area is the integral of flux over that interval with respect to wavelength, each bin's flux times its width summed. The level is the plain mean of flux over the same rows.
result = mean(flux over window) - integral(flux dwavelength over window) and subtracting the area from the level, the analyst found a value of -1349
